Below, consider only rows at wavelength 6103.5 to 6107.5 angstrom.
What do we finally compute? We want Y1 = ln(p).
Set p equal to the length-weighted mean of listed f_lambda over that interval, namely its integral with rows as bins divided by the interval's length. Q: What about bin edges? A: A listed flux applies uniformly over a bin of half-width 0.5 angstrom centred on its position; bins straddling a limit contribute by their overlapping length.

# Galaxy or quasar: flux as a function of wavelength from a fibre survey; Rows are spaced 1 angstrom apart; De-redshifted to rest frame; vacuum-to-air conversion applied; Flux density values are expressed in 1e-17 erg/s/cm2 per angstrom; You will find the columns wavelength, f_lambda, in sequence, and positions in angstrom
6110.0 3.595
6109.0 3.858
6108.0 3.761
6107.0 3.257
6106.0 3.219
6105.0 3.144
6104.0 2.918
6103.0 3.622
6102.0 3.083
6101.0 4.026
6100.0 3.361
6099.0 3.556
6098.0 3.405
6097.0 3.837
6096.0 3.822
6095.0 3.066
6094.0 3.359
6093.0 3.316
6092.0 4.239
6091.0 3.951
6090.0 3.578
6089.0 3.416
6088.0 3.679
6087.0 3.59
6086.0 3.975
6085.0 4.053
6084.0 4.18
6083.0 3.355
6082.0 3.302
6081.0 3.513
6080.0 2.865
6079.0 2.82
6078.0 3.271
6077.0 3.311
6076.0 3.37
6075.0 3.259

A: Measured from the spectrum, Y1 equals 1.14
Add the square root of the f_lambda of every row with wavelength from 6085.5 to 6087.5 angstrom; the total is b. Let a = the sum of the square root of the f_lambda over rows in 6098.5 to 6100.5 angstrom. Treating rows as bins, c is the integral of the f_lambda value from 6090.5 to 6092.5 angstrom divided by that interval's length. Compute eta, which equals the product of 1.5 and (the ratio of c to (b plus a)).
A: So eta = 0.81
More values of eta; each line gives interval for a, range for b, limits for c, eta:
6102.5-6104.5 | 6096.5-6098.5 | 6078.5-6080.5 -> 0.57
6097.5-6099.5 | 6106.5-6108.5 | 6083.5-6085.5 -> 0.83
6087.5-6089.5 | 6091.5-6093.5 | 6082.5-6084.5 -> 0.74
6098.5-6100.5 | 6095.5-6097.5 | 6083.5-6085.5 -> 0.81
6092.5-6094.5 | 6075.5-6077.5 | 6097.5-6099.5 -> 0.71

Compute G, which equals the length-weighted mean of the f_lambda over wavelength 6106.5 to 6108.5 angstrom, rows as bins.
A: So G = 3.5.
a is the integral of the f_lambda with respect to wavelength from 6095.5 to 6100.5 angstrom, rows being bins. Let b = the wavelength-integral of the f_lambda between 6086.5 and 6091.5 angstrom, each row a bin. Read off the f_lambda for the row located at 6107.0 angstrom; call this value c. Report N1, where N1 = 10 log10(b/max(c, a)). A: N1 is 0.1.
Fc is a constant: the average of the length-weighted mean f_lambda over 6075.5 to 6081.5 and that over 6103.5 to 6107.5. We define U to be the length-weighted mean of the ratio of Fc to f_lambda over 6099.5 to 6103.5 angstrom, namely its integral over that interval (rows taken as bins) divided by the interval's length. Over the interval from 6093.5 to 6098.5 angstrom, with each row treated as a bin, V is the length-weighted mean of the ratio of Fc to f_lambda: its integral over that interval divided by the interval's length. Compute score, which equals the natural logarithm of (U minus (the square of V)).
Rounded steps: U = 0.907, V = 0.911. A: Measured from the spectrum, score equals -2.6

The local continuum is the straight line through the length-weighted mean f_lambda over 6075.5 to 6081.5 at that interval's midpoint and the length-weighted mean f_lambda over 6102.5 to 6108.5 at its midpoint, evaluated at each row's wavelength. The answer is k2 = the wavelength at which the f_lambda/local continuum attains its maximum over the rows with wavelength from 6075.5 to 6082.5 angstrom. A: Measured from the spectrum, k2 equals 6081.0 angstrom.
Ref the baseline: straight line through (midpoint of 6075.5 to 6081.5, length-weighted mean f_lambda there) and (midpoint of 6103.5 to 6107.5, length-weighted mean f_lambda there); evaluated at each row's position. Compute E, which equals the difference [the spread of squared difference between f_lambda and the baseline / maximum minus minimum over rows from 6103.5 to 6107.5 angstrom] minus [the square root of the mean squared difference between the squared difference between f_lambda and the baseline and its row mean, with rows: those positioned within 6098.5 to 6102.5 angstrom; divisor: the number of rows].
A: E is -0.26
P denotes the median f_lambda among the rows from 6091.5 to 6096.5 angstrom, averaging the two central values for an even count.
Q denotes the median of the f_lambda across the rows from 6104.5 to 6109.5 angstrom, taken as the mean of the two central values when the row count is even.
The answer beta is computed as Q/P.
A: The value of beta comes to 0.97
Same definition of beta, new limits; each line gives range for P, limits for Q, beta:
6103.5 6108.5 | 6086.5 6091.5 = 1.12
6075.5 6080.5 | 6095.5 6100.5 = 1.09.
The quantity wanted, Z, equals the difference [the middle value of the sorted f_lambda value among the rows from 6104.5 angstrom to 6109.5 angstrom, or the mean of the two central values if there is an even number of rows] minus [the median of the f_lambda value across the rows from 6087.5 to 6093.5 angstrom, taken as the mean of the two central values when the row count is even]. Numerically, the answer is -0.4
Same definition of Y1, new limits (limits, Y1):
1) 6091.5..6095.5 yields 1.25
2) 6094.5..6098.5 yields 1.26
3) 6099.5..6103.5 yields 1.26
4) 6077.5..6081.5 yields 1.14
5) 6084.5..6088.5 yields 1.34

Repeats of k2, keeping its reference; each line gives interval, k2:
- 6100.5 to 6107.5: 6101.0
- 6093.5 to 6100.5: 6097.0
